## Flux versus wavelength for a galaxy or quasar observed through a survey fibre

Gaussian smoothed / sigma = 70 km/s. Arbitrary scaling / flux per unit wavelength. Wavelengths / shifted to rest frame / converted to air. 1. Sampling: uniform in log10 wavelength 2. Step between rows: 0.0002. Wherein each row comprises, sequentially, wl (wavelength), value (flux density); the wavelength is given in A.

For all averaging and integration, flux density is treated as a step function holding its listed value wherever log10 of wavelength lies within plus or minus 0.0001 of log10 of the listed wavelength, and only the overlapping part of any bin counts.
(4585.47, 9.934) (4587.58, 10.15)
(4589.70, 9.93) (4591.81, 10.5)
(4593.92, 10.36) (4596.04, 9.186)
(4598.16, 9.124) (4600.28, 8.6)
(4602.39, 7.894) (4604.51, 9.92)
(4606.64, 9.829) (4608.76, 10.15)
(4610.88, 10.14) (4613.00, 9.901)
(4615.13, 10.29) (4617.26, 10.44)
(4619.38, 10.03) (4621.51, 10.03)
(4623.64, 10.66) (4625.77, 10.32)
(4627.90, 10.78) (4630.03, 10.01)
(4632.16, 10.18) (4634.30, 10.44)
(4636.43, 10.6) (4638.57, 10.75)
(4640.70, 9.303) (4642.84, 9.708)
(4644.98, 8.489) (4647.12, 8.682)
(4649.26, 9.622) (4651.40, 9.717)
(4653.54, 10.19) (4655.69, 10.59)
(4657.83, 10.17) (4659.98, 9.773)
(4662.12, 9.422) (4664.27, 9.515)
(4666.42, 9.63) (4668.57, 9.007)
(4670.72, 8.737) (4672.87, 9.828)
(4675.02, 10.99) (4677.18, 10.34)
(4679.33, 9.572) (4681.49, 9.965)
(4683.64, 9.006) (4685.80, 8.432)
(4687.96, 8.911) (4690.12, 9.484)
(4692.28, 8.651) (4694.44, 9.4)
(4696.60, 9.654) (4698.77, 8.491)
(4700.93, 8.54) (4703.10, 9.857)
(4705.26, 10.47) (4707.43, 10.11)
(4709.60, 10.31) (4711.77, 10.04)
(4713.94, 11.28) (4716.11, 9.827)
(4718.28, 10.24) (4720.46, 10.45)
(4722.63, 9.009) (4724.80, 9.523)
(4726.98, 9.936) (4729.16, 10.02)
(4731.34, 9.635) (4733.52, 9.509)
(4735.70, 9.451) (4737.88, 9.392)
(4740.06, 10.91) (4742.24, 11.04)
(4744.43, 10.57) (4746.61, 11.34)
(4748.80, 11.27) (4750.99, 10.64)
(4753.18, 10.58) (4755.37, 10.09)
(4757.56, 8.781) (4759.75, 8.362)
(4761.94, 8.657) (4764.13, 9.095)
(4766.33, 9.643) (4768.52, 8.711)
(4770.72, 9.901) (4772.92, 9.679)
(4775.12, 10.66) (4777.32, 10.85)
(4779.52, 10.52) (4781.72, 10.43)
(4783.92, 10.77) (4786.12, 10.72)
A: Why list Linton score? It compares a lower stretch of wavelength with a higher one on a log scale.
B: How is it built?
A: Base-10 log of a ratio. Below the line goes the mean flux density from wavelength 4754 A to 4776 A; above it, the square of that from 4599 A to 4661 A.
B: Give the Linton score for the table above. 1.02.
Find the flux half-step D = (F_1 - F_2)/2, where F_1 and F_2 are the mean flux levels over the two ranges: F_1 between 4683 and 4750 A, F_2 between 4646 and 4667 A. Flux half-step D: 0.05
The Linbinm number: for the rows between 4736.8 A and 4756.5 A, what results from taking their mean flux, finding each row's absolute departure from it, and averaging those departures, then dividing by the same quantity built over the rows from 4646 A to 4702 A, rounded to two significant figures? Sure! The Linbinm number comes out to 0.82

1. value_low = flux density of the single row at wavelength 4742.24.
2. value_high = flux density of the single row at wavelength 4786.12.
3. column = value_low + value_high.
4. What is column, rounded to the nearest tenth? 21.8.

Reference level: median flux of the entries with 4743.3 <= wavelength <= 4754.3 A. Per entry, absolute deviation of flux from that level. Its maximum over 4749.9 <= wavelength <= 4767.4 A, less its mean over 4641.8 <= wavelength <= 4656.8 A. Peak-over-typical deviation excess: 1.21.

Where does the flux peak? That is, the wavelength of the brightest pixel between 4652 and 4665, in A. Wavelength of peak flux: 4655.69 A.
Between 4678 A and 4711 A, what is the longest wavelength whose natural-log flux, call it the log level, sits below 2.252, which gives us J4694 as 4700.93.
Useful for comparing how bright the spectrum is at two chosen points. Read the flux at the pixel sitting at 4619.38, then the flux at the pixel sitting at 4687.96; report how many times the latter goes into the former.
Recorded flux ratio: 1.13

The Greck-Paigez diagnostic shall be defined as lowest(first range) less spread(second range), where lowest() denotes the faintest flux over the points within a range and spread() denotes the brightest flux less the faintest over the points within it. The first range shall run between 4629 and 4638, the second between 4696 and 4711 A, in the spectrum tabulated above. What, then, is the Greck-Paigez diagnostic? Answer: 8.0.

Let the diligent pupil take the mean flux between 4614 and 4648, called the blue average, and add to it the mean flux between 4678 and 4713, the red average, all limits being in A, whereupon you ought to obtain 19.5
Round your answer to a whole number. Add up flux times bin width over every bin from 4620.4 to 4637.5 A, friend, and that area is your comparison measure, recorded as 177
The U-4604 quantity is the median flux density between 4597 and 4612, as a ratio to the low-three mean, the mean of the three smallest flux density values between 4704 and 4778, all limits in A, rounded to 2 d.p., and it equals 1.15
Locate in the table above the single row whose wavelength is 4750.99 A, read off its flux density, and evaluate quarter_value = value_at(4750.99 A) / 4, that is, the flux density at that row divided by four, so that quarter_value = 2.66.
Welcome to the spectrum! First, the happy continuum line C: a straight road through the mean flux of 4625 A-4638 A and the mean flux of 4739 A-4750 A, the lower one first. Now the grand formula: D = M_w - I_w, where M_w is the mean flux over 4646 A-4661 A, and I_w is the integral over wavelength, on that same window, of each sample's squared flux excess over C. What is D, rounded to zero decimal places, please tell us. -2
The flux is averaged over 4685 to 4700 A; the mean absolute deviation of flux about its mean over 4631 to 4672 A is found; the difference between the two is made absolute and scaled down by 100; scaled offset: 0.085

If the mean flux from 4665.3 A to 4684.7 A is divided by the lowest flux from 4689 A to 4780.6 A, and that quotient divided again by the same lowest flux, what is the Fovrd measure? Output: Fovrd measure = 0.138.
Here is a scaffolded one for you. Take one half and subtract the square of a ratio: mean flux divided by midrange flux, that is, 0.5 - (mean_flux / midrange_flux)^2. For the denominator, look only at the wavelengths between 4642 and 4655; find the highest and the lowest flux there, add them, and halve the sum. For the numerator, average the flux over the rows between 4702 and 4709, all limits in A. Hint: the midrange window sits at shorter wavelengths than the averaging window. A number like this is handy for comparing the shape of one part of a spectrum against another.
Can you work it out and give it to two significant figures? -0.68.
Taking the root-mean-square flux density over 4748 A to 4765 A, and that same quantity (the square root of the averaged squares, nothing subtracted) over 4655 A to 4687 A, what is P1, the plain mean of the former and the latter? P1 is 9.71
